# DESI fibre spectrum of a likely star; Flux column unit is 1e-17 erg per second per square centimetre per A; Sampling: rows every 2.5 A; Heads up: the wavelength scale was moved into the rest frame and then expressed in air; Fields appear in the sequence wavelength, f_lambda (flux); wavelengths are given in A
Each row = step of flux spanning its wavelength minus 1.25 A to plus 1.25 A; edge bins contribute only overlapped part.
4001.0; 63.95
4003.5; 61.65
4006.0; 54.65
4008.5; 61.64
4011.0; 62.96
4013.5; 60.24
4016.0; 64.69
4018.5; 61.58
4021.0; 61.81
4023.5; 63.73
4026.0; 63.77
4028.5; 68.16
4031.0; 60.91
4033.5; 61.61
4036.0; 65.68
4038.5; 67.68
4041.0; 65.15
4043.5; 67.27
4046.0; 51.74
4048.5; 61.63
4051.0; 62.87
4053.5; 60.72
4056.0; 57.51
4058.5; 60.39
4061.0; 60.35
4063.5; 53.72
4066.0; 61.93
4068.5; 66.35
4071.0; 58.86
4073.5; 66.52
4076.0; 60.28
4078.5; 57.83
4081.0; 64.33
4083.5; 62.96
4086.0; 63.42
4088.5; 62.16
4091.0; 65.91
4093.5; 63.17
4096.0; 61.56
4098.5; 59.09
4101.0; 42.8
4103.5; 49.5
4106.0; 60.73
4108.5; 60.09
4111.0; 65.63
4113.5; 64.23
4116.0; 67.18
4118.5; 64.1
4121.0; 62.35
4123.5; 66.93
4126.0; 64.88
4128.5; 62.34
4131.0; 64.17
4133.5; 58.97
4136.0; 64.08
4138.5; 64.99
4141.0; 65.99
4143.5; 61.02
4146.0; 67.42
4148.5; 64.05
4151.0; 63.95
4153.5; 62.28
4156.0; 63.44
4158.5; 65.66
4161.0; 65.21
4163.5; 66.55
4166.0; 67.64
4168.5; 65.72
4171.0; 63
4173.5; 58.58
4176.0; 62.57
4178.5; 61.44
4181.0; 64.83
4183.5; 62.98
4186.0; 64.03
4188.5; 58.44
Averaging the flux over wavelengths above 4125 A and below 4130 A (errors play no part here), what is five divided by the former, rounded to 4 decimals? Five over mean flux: 0.0786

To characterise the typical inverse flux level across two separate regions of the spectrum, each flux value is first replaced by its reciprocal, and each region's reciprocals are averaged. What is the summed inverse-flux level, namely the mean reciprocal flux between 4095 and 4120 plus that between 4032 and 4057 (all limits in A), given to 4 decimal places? 0.0333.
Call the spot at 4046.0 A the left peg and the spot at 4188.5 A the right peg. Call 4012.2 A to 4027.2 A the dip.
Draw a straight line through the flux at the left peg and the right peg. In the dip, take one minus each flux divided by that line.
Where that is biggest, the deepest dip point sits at 4013.5 A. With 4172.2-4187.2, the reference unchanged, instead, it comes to 4173.5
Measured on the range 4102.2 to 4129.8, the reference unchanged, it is 4103.5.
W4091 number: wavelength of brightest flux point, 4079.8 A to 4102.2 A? 4091.0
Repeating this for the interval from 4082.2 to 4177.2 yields 4166.0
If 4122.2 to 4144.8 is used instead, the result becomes 4123.5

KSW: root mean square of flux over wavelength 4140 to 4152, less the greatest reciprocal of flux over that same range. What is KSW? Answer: 64.5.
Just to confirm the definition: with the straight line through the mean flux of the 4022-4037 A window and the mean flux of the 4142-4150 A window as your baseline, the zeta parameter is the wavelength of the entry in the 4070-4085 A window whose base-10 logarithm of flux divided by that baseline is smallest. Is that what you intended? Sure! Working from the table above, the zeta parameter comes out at 4078.5 A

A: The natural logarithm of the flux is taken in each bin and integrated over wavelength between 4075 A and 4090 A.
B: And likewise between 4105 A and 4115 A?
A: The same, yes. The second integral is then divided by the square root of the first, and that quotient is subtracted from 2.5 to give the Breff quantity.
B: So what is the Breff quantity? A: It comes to -3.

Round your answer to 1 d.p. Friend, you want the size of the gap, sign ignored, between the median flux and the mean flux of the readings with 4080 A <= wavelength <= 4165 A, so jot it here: 1.3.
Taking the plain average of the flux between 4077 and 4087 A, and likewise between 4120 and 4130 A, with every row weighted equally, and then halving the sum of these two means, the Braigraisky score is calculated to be 63.1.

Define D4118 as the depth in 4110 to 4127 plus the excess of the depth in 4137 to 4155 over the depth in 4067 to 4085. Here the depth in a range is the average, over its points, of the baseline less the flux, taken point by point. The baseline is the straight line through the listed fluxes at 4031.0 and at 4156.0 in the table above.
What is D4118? -3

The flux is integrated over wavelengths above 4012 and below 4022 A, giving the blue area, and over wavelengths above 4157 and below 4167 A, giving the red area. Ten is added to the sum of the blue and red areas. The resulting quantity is 1293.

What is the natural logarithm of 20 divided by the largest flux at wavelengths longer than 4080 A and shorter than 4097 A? -1.19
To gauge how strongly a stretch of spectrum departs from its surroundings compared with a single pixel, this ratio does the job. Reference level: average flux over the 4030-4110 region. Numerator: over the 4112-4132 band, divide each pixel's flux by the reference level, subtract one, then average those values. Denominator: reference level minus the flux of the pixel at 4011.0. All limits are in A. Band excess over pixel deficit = -0.03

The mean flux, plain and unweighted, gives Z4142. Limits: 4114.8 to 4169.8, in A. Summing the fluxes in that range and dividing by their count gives 64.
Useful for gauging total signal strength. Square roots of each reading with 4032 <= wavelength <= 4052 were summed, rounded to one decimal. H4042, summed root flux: 63.4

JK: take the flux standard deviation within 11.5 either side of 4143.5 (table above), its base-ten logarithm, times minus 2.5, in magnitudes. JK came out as -1.0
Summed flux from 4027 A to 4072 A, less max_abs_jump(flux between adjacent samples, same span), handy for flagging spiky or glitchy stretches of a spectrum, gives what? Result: 1097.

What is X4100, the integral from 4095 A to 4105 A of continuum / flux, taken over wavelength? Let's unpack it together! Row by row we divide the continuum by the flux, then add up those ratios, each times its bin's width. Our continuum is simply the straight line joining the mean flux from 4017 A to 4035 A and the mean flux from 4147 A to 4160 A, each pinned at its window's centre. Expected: 12.2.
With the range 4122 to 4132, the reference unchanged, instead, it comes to 9.9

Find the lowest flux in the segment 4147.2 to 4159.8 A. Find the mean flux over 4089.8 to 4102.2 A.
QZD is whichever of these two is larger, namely 62.3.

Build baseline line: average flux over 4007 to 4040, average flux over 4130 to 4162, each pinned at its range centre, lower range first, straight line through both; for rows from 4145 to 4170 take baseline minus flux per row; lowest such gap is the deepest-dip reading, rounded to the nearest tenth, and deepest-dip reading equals -3.6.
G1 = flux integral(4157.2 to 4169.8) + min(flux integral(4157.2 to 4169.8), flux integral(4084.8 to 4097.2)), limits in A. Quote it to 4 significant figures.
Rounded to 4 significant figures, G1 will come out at 1618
